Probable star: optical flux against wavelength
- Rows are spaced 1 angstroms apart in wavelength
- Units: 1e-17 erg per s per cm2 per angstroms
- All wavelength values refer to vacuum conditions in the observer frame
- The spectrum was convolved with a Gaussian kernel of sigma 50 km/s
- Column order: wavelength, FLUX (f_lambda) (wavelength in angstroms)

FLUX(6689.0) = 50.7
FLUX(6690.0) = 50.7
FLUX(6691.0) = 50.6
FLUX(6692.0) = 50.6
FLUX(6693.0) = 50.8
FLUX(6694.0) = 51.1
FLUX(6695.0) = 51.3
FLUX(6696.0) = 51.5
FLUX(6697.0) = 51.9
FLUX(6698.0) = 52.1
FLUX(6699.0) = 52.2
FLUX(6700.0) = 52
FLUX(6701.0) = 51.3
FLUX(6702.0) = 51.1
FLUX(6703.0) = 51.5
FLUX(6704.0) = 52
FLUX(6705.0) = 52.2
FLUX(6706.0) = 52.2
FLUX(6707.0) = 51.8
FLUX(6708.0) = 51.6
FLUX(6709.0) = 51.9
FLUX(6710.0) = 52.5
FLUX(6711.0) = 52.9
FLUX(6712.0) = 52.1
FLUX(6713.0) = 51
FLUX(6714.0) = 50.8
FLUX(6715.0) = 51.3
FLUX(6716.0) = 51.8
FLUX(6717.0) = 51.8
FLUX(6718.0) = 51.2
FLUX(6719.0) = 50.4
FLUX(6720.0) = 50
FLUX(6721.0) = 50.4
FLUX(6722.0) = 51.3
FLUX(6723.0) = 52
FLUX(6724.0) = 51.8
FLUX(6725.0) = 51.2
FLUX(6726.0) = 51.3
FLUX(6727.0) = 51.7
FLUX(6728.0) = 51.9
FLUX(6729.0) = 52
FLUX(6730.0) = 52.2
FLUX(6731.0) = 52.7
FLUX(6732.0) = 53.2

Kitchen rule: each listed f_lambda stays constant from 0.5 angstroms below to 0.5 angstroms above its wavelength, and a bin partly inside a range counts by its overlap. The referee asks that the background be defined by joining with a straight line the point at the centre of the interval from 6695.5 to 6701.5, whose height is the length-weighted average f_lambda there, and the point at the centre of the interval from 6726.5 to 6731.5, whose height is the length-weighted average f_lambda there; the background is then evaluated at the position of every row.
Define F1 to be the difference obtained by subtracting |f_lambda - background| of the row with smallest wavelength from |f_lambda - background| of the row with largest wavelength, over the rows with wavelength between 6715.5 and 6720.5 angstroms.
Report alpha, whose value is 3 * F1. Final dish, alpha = 5.5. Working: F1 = 1.8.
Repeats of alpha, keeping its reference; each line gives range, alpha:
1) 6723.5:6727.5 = 0.4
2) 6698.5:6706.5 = -0.2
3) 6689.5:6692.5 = 0.4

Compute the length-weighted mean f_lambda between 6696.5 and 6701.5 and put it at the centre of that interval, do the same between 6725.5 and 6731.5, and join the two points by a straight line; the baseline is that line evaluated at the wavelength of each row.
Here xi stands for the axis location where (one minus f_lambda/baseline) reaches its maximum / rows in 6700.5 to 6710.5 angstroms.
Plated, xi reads 6702.0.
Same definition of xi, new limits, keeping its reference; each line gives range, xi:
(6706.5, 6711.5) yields 6708.0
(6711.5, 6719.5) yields 6719.0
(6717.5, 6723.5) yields 6720.0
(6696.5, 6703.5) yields 6702.0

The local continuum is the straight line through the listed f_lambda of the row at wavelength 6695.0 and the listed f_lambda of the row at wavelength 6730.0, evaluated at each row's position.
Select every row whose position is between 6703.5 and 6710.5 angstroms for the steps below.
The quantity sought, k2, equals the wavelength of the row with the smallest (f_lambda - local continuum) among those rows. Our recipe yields 6708.0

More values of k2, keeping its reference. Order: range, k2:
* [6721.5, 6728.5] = 6725.0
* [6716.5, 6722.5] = 6720.0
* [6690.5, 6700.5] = 6692.0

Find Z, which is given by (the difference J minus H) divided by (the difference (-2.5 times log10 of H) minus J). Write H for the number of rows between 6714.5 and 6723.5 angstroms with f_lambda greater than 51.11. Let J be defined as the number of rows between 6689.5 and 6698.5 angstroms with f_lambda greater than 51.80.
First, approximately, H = 6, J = 2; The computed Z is 1.0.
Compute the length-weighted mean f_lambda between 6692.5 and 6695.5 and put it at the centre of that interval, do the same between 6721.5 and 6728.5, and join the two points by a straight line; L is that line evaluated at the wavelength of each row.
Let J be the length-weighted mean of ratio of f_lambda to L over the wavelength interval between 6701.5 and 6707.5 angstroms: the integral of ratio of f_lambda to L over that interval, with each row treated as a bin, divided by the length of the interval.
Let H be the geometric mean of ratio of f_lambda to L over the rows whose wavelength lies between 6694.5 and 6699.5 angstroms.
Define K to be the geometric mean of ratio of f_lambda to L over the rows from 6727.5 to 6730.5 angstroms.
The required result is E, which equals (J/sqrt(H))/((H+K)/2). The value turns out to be 0.99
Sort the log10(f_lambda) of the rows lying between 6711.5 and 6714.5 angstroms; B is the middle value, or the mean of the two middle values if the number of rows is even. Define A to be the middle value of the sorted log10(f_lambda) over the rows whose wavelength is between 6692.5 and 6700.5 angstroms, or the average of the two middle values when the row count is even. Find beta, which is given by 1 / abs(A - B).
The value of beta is 169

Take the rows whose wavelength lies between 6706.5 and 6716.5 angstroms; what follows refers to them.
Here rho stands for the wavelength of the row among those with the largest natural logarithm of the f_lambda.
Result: 6711.0 angstroms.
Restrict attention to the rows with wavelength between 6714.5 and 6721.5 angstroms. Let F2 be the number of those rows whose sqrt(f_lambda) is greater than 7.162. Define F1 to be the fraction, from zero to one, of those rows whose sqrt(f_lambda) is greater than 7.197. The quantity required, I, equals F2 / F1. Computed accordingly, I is 10.5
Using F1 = 0.3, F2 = 3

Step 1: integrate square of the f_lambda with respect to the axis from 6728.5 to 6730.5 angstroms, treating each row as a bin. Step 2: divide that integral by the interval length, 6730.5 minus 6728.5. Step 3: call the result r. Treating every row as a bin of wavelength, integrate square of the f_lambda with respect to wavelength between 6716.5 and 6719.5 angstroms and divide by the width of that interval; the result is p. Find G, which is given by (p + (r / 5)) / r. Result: 1.16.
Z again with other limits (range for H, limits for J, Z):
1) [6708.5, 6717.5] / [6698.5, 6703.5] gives 1.2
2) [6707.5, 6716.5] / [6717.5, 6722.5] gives 3.3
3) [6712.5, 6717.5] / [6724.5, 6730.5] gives 0.0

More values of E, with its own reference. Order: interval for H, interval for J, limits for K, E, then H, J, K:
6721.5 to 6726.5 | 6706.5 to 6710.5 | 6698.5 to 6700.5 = 1.00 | 1.00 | 1.012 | 1.018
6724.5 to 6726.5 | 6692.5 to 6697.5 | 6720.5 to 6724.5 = 1.01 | 0.99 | 1.005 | 0.996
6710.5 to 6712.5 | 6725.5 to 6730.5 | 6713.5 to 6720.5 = 0.99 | 1.02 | 1.003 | 0.992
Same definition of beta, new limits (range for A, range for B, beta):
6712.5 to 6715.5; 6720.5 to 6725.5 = 393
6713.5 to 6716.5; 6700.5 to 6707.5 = 237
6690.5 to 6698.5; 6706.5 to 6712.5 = 149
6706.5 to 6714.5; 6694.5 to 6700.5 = 1195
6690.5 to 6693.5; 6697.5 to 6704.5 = 84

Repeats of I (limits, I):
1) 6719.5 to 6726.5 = 14.0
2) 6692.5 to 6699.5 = 11.7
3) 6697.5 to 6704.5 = 10.5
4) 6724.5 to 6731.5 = 10.5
